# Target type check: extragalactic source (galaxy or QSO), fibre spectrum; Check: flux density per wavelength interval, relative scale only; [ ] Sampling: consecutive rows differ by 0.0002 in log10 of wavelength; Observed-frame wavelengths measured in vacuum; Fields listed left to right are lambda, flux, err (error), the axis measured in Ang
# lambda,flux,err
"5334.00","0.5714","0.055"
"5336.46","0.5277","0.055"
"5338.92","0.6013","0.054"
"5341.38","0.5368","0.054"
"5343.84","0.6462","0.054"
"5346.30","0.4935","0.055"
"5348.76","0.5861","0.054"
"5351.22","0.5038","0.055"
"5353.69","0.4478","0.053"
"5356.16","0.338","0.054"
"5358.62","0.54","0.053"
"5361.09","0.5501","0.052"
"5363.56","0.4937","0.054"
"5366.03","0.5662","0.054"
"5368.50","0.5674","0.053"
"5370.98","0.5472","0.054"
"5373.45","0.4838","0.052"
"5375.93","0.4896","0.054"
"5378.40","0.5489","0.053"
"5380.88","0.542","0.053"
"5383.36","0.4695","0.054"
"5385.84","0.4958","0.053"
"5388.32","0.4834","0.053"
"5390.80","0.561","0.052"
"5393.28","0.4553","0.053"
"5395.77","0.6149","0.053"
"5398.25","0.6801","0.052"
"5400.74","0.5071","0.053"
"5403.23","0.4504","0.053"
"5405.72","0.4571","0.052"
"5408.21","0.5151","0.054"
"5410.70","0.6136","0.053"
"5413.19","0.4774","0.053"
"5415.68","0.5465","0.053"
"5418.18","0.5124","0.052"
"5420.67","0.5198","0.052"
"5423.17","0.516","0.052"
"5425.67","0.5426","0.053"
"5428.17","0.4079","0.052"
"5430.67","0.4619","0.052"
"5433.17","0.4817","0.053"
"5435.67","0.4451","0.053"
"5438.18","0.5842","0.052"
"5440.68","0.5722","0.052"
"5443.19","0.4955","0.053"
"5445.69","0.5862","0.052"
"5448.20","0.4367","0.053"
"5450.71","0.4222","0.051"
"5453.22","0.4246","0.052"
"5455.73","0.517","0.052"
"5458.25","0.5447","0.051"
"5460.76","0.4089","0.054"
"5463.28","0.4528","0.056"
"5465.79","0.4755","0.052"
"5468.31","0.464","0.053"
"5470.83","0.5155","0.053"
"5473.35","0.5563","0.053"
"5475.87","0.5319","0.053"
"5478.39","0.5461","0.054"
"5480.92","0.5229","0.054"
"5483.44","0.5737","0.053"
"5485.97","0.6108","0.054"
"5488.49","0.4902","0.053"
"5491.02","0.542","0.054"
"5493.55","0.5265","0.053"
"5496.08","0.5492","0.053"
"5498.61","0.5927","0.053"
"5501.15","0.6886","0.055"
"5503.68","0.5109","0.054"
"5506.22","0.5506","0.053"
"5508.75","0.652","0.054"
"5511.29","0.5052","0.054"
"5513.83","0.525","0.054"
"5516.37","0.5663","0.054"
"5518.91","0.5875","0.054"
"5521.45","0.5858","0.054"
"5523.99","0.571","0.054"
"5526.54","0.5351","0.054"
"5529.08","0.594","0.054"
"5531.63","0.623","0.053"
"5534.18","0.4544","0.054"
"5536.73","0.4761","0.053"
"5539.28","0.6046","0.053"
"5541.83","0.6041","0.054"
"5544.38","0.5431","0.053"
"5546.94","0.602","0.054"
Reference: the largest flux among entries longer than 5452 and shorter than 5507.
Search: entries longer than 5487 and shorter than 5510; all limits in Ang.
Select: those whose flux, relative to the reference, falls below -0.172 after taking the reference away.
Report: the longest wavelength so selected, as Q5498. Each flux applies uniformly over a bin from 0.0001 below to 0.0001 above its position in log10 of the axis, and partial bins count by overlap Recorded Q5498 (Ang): 5503.68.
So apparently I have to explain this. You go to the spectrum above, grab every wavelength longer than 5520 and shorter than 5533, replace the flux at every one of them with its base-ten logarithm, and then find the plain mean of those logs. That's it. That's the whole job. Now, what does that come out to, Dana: -0.236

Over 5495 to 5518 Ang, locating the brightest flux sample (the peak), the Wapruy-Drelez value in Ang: 5501.15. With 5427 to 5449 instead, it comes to 5445.69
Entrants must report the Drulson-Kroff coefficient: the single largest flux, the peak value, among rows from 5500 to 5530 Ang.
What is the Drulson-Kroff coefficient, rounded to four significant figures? 0.6886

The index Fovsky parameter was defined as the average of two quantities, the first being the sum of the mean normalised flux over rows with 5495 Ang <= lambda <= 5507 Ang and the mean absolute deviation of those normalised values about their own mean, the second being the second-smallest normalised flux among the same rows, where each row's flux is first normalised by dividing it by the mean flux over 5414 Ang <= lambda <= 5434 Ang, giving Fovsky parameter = 1.18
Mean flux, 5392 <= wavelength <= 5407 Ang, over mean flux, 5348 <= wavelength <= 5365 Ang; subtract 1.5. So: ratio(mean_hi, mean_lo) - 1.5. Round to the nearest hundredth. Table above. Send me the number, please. -0.43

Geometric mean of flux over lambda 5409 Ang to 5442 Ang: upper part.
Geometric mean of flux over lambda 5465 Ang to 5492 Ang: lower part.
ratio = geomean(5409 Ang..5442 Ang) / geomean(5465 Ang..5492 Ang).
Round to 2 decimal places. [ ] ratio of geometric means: 0.97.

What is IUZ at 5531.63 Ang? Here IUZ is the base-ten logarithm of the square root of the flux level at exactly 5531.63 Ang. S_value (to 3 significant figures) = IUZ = -0.103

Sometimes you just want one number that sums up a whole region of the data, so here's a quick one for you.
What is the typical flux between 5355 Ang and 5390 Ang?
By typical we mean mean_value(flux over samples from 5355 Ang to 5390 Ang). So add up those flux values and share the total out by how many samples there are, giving 0.51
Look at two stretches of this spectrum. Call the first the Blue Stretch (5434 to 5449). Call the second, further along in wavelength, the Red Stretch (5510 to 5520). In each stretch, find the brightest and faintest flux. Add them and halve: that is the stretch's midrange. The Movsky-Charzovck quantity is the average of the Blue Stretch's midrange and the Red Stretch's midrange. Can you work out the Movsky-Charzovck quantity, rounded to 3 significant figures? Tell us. 0.529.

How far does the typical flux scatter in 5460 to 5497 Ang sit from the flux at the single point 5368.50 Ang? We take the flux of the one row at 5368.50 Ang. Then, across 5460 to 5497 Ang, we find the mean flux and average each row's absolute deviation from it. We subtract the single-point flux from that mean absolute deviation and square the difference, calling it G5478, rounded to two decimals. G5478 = 0.28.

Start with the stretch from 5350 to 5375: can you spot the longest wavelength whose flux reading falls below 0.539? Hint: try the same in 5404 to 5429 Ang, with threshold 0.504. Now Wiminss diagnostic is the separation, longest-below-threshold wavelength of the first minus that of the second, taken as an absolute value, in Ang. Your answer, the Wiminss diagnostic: 54.7 Ang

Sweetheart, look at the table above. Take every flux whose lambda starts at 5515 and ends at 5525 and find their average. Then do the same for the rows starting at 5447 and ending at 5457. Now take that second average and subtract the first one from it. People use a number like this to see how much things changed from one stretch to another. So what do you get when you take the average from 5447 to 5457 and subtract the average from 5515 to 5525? -0.128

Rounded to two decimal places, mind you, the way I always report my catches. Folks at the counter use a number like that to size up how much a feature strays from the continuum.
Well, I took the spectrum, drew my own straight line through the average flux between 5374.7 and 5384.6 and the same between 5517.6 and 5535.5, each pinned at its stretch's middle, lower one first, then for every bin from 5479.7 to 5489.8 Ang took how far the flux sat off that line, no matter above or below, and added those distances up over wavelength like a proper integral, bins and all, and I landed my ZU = 0.43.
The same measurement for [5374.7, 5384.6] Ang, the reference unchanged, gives 0.33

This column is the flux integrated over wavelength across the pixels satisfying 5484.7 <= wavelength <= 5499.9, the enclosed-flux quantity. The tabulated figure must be 8.4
